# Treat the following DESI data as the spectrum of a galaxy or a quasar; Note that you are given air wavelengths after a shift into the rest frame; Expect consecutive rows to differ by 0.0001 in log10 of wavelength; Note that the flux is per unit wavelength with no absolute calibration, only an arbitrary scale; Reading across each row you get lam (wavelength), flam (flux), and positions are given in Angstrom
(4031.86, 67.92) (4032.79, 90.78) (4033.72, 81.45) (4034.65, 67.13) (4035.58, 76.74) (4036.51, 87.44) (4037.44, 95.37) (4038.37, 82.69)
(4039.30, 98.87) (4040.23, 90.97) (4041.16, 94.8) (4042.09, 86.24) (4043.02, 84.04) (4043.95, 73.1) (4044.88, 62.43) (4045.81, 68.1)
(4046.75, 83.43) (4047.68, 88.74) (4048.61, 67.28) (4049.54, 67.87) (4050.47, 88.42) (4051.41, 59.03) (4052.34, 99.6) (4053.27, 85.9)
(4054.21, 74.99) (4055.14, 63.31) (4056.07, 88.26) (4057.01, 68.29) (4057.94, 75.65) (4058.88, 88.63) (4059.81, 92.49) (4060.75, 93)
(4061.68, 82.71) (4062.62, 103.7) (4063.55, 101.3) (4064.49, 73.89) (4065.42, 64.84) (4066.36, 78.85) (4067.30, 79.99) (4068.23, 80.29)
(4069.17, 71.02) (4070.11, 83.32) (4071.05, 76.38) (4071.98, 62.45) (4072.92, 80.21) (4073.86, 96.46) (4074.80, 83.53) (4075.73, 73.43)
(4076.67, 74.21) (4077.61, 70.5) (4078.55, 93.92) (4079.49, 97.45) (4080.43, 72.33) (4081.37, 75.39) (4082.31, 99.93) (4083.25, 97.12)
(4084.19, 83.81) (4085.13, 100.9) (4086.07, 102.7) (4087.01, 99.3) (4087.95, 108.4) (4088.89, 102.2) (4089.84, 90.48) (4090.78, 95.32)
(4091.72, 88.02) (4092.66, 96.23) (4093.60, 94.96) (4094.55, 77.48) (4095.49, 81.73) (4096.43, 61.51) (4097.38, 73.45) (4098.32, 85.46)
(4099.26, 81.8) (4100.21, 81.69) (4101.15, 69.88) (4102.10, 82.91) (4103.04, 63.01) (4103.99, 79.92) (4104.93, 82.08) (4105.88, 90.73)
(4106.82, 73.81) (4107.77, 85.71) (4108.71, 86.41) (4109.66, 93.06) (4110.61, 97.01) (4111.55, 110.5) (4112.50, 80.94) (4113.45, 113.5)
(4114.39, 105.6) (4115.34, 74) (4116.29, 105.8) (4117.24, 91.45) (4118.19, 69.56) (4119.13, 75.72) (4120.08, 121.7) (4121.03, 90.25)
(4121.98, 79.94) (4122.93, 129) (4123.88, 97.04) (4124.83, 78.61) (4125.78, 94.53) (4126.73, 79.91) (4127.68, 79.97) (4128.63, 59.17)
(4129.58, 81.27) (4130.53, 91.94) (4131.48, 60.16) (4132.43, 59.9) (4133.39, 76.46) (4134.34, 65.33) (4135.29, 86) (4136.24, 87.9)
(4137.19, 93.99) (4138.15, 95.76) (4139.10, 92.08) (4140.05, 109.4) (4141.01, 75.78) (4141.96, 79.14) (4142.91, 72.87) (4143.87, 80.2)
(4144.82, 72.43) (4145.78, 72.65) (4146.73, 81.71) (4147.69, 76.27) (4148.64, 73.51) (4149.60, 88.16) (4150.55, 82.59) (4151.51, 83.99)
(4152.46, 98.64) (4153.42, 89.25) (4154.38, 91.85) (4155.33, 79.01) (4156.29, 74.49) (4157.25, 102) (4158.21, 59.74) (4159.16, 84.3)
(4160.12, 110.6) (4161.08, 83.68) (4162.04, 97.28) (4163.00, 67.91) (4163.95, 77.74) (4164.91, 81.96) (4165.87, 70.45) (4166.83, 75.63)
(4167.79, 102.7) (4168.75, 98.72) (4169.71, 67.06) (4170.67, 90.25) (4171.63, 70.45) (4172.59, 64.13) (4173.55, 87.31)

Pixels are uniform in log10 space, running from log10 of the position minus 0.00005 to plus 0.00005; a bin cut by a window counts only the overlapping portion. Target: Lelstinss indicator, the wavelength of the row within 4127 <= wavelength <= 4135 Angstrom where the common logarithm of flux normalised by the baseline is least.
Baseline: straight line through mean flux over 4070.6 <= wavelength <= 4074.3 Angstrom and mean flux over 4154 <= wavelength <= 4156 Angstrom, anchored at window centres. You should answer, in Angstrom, 4128.63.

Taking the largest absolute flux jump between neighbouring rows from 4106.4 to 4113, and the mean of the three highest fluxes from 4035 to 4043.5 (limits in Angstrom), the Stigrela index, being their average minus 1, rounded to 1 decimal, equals 62.0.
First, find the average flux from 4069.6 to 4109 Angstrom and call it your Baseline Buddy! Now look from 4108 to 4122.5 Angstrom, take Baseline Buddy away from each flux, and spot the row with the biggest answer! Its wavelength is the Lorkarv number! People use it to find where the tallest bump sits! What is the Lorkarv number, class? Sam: 4120.08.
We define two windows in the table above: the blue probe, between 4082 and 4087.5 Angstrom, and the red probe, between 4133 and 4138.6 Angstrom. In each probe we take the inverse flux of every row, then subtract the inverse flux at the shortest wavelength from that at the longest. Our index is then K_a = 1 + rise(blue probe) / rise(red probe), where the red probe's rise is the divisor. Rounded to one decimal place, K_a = 1.0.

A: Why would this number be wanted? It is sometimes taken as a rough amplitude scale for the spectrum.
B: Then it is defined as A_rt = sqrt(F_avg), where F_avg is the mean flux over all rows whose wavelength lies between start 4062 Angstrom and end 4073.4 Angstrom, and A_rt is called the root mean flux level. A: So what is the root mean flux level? 8.93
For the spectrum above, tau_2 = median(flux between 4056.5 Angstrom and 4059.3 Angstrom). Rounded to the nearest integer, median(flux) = 76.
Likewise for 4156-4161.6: 84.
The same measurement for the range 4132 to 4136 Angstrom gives 71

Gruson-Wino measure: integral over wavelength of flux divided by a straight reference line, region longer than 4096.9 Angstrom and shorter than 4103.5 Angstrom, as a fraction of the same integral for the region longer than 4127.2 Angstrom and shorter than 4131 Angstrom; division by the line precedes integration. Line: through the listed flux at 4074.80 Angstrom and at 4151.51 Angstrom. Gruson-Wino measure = 1.7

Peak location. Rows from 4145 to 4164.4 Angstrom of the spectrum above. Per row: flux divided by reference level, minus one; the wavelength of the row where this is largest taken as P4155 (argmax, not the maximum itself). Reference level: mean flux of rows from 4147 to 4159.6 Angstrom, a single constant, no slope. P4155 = 4160.12 Angstrom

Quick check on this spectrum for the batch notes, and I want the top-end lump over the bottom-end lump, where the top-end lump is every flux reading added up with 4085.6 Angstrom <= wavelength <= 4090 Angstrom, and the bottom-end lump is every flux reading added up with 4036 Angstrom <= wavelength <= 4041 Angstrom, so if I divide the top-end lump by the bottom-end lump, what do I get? 1.10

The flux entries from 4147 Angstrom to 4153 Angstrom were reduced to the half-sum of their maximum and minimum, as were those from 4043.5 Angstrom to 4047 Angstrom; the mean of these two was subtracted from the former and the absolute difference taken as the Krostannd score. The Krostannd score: 6.6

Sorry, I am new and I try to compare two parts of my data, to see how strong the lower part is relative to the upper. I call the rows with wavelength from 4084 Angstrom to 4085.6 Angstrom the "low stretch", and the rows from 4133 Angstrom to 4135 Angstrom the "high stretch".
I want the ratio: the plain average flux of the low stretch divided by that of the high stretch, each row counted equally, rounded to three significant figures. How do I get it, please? 1.30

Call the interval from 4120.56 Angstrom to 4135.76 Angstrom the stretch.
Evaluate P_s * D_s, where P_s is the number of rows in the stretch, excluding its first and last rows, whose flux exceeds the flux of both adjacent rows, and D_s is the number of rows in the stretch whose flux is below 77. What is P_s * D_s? 25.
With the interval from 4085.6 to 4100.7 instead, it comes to 10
